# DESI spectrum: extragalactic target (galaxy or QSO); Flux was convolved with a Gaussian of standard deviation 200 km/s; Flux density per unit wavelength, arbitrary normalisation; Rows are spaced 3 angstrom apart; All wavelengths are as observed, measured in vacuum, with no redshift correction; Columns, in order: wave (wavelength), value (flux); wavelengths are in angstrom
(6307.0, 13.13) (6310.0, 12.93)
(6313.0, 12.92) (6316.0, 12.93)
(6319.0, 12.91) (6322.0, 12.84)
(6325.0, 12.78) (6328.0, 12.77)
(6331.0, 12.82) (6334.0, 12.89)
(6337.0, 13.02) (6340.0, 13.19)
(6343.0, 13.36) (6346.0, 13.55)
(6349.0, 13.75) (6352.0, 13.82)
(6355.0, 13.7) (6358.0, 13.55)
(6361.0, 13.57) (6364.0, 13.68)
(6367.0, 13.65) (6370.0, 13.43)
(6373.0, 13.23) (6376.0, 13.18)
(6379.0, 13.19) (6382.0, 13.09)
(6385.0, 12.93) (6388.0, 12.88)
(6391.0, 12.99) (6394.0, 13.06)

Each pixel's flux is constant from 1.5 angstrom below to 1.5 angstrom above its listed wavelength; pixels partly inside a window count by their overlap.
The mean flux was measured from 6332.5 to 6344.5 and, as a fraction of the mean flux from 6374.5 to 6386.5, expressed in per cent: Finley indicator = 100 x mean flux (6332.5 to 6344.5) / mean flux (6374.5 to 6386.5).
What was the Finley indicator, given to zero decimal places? 100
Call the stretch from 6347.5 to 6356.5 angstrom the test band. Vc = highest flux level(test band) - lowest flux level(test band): 0.12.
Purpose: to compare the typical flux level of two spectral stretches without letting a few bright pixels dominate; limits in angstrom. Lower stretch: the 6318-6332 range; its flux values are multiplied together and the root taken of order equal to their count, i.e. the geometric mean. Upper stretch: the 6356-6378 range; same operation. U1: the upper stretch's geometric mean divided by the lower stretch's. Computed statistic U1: 1.05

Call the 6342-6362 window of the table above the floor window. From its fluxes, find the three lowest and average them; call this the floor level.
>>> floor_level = 13.5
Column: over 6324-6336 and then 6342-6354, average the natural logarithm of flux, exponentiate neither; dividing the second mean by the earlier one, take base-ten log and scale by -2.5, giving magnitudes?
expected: -0.026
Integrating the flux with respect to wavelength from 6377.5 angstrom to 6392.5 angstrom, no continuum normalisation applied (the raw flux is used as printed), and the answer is 195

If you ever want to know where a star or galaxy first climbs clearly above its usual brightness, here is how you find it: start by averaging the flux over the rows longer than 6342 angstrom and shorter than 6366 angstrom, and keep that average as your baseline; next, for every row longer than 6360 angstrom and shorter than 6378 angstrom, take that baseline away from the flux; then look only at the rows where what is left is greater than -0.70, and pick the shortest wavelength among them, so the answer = 6361.0 angstrom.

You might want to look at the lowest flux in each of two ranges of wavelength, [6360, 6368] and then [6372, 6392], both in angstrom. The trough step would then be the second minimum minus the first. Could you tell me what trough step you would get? -0.7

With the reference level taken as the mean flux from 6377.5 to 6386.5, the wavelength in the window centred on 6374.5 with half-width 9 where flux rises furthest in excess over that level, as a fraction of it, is 6367.0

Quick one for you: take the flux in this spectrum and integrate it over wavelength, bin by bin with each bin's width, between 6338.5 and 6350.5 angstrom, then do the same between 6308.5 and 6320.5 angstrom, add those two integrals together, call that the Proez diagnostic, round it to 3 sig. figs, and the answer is 317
